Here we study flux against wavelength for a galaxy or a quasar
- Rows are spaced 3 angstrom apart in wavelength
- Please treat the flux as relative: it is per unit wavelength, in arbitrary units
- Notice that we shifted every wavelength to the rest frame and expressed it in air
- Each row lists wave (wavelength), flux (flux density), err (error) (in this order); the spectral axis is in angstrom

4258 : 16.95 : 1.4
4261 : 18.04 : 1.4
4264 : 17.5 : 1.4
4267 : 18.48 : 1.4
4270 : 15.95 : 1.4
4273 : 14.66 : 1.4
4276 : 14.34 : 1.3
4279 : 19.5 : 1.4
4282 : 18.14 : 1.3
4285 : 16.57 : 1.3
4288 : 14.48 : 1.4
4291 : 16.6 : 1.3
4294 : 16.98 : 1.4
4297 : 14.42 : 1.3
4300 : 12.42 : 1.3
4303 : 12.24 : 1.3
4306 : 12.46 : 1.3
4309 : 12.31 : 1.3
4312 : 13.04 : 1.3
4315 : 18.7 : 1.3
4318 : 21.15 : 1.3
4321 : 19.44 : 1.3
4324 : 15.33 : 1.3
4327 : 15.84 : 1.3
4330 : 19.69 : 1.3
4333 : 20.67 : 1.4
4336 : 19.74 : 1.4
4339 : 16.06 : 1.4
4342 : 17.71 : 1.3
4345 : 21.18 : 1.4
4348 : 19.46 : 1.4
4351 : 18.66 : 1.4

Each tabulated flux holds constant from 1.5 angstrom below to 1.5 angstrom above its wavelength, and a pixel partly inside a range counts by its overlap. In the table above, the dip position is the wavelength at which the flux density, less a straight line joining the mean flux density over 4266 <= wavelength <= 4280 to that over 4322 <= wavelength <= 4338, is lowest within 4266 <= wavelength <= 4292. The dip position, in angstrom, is 4288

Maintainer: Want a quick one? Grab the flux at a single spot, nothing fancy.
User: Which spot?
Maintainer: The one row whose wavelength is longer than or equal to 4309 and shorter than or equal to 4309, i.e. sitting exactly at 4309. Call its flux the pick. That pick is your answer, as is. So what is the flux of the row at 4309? 12.31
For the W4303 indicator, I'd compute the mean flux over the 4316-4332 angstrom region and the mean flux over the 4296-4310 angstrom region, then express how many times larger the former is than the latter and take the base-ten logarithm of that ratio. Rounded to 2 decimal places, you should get 0.16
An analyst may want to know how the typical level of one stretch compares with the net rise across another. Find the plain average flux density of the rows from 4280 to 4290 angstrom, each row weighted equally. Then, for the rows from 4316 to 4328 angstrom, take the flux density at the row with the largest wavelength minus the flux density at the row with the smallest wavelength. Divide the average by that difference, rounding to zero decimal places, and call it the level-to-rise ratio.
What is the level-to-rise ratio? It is -3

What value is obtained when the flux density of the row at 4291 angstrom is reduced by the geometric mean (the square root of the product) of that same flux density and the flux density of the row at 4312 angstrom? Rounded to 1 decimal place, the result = 1.9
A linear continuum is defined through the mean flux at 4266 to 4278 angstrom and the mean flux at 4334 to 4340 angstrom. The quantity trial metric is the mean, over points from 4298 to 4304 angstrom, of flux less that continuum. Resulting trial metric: -4.5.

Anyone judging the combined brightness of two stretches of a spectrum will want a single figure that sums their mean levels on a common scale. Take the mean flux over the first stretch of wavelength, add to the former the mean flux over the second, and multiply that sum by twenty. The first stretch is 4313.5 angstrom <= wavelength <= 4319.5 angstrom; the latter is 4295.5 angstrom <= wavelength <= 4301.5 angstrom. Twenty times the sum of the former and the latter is 667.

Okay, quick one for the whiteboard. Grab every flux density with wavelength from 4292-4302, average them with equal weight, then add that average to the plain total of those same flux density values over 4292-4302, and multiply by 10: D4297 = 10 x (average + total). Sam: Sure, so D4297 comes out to 584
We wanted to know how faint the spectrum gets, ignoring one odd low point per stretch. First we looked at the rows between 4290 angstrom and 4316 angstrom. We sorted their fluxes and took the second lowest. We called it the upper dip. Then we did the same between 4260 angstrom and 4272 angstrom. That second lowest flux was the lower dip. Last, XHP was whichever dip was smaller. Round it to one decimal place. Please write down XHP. 12.3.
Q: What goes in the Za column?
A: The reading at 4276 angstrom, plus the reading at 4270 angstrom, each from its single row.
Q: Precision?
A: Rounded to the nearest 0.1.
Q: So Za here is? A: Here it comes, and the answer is 30.3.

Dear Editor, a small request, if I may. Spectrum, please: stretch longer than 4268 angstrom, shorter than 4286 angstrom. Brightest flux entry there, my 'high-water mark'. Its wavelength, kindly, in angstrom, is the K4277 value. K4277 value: 4279 angstrom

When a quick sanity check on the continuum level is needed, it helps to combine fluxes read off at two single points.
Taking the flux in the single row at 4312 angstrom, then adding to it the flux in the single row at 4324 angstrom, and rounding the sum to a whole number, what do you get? 28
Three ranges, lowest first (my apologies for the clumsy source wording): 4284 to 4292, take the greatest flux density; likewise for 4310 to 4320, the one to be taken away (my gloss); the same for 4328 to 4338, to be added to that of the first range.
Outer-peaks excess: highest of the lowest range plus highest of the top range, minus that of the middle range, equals 16.1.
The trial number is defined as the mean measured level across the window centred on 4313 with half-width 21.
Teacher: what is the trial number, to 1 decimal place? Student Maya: 16.0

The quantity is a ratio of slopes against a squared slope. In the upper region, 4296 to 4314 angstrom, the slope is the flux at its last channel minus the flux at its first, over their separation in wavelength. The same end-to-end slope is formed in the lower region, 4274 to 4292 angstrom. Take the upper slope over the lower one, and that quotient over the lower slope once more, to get -4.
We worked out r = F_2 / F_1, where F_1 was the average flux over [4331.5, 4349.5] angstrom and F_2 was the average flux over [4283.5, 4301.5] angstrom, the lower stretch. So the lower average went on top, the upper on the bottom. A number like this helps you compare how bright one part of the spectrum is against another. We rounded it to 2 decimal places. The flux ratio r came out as 0.80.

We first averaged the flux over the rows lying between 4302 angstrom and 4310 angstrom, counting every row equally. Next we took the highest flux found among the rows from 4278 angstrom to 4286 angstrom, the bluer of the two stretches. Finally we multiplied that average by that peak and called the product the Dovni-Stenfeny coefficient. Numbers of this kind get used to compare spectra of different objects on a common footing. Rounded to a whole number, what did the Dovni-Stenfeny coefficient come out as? 241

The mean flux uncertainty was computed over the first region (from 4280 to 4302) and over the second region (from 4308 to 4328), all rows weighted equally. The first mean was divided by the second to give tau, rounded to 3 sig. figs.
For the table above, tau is 1.02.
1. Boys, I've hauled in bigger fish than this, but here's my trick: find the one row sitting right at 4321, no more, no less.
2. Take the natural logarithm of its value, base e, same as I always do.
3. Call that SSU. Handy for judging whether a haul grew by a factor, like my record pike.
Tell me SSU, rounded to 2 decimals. 2.97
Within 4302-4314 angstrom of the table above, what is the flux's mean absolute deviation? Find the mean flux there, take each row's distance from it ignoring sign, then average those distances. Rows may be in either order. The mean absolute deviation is 0.26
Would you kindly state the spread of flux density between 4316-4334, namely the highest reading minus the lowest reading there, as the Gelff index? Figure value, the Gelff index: 5.8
